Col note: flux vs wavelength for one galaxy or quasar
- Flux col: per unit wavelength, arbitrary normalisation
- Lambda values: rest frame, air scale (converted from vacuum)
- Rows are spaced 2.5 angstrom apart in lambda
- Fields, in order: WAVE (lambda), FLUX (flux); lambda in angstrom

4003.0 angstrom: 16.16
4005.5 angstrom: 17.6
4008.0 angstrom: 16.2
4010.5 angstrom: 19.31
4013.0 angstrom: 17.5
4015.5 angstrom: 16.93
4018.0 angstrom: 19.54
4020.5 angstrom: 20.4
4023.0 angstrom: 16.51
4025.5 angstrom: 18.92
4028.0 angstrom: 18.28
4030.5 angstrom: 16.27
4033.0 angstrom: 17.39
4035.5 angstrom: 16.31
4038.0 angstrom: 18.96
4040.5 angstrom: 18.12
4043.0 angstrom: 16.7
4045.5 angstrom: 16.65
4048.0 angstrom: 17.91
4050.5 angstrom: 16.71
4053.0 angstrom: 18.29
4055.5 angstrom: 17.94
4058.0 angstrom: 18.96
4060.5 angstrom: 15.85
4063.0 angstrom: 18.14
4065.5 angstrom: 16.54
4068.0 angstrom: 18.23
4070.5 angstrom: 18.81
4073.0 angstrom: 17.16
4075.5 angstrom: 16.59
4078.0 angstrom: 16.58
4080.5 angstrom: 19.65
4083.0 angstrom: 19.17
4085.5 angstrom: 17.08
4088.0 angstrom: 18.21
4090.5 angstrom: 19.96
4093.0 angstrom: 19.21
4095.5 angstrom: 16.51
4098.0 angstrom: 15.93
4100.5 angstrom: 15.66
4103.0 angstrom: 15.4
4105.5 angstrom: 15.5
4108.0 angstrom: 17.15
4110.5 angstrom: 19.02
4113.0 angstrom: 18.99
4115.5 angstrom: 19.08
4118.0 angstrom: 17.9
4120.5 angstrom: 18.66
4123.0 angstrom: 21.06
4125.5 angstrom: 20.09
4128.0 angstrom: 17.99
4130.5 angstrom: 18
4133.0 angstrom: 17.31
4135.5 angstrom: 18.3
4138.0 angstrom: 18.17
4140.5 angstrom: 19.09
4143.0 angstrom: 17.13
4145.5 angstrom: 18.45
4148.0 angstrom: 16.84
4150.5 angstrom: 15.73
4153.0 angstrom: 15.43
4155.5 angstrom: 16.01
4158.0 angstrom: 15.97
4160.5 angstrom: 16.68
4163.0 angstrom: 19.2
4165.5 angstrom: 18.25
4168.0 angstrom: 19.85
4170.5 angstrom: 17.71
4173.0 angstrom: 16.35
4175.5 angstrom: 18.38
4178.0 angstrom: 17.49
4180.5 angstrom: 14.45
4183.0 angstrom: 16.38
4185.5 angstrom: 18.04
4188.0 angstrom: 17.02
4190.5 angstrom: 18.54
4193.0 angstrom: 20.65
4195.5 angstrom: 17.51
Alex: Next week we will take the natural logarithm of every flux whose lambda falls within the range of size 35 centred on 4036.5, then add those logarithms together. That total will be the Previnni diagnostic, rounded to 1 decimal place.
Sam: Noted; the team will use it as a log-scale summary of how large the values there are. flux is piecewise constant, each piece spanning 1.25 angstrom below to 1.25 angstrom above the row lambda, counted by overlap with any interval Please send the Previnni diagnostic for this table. 40.2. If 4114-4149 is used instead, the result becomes 40.8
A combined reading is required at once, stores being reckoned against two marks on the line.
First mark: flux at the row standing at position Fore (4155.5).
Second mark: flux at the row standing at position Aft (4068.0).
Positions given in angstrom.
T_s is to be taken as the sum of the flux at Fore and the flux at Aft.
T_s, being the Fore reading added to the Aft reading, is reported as 34.2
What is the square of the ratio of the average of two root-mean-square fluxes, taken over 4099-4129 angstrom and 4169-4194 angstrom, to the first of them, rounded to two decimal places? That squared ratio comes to 0.97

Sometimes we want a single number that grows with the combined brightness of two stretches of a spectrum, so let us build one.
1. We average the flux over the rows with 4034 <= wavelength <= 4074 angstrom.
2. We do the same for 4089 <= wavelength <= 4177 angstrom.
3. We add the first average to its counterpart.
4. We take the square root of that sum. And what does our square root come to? 5.94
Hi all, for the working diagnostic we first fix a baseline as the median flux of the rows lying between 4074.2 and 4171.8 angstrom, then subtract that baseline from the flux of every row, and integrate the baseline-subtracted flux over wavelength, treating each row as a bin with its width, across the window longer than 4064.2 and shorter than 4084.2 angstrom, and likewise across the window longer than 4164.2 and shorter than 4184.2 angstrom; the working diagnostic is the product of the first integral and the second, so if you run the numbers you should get 38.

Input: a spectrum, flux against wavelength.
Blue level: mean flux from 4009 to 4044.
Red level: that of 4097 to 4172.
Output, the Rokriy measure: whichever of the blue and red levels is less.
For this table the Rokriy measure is 17.7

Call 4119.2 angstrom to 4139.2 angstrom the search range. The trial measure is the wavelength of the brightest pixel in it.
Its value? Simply 4123.0 angstrom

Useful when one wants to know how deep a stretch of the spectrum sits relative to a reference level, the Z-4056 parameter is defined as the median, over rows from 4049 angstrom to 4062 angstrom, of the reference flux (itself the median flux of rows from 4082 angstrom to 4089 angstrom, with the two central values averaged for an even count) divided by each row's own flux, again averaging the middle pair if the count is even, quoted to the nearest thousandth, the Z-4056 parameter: 1.015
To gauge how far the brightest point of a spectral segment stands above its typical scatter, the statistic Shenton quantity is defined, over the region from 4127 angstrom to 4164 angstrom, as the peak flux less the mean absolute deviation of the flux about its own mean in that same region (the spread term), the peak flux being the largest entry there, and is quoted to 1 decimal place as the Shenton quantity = 18.2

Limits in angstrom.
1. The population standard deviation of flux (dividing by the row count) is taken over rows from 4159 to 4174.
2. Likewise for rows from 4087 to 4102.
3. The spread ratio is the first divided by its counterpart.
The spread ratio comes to 0.76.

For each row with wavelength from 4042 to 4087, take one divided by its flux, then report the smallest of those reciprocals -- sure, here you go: 0.0509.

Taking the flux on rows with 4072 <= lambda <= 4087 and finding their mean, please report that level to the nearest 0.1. 17.7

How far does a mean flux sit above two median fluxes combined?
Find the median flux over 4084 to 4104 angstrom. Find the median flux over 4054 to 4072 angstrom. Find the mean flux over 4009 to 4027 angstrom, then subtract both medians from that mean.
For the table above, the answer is -16.5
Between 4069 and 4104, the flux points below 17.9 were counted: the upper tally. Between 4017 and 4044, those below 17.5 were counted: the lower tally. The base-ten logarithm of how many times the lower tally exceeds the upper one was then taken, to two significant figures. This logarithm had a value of -0.20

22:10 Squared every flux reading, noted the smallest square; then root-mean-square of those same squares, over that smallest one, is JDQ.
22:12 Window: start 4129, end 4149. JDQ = 1.14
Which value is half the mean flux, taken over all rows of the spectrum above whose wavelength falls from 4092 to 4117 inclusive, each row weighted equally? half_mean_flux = 8.62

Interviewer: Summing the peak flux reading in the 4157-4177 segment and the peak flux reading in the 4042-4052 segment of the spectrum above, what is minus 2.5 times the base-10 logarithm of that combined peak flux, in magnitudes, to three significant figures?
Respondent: -3.94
